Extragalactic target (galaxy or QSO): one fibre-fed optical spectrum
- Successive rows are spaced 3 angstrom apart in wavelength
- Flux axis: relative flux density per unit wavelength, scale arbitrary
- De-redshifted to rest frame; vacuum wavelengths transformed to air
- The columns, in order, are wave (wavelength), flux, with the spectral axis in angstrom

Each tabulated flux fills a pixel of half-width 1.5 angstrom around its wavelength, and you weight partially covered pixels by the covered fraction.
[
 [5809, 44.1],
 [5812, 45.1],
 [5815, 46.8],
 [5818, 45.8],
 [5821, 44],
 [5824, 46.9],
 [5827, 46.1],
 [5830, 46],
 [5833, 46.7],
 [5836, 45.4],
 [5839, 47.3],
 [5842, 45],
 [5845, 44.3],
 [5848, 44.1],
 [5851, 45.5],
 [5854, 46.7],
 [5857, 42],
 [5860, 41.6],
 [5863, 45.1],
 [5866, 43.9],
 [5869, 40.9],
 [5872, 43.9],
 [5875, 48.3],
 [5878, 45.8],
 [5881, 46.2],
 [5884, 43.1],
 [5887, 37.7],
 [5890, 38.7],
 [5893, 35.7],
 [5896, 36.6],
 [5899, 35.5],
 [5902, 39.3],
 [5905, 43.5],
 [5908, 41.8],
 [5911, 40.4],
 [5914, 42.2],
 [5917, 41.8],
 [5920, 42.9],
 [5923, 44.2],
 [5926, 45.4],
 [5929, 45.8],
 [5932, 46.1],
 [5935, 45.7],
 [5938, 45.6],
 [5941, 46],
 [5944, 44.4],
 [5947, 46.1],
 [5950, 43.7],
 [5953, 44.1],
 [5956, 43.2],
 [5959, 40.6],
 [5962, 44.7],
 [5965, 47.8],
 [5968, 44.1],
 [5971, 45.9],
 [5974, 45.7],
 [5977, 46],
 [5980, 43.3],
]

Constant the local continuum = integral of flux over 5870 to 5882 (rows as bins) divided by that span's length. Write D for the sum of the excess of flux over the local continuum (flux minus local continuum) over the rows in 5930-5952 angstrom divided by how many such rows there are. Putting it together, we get -0.5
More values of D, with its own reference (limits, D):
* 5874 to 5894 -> -3.6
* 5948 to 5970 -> -1.8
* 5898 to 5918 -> -5.2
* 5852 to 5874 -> -2.4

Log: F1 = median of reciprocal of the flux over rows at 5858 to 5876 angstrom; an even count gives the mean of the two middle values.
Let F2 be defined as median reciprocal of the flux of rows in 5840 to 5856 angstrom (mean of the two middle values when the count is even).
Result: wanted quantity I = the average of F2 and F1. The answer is 0.0225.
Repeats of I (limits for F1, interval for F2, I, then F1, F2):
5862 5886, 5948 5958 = 0.0227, 0.0225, 0.0229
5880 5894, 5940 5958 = 0.0242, 0.0258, 0.0226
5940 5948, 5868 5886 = 0.0220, 0.0217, 0.0223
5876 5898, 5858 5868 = 0.0243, 0.0258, 0.0228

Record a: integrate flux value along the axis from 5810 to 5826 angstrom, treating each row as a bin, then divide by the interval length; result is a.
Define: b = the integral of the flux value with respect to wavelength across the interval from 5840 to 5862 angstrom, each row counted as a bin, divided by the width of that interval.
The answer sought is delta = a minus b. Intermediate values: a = 45.7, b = 44.3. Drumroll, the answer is 1.4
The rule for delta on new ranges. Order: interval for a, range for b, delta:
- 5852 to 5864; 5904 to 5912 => 2.0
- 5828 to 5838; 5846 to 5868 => 2.0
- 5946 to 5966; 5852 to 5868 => 0.4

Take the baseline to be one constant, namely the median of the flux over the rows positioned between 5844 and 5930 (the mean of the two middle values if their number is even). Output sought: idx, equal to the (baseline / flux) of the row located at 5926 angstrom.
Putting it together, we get 0.95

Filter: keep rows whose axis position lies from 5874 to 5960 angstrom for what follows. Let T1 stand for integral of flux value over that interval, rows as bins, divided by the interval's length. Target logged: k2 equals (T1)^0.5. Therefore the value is 6.54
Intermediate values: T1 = 42.8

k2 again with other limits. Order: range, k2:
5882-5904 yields 6.20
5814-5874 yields 6.70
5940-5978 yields 6.69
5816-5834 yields 6.78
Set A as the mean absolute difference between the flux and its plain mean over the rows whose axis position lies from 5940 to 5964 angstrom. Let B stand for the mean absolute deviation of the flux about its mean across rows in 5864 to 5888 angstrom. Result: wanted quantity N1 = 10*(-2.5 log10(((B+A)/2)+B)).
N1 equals -15.5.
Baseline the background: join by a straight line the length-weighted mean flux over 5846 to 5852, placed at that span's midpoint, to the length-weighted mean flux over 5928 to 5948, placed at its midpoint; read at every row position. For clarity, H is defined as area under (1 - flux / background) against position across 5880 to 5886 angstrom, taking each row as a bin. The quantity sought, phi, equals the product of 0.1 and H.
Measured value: 0.015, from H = 0.15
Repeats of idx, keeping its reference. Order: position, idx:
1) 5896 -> 1.18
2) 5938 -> 0.95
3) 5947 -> 0.93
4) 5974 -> 0.94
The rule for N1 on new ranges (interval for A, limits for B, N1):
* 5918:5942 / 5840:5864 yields -9.3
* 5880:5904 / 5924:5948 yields -7.4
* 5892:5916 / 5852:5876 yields -15.8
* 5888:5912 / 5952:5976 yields -13.4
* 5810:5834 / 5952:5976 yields -10.5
